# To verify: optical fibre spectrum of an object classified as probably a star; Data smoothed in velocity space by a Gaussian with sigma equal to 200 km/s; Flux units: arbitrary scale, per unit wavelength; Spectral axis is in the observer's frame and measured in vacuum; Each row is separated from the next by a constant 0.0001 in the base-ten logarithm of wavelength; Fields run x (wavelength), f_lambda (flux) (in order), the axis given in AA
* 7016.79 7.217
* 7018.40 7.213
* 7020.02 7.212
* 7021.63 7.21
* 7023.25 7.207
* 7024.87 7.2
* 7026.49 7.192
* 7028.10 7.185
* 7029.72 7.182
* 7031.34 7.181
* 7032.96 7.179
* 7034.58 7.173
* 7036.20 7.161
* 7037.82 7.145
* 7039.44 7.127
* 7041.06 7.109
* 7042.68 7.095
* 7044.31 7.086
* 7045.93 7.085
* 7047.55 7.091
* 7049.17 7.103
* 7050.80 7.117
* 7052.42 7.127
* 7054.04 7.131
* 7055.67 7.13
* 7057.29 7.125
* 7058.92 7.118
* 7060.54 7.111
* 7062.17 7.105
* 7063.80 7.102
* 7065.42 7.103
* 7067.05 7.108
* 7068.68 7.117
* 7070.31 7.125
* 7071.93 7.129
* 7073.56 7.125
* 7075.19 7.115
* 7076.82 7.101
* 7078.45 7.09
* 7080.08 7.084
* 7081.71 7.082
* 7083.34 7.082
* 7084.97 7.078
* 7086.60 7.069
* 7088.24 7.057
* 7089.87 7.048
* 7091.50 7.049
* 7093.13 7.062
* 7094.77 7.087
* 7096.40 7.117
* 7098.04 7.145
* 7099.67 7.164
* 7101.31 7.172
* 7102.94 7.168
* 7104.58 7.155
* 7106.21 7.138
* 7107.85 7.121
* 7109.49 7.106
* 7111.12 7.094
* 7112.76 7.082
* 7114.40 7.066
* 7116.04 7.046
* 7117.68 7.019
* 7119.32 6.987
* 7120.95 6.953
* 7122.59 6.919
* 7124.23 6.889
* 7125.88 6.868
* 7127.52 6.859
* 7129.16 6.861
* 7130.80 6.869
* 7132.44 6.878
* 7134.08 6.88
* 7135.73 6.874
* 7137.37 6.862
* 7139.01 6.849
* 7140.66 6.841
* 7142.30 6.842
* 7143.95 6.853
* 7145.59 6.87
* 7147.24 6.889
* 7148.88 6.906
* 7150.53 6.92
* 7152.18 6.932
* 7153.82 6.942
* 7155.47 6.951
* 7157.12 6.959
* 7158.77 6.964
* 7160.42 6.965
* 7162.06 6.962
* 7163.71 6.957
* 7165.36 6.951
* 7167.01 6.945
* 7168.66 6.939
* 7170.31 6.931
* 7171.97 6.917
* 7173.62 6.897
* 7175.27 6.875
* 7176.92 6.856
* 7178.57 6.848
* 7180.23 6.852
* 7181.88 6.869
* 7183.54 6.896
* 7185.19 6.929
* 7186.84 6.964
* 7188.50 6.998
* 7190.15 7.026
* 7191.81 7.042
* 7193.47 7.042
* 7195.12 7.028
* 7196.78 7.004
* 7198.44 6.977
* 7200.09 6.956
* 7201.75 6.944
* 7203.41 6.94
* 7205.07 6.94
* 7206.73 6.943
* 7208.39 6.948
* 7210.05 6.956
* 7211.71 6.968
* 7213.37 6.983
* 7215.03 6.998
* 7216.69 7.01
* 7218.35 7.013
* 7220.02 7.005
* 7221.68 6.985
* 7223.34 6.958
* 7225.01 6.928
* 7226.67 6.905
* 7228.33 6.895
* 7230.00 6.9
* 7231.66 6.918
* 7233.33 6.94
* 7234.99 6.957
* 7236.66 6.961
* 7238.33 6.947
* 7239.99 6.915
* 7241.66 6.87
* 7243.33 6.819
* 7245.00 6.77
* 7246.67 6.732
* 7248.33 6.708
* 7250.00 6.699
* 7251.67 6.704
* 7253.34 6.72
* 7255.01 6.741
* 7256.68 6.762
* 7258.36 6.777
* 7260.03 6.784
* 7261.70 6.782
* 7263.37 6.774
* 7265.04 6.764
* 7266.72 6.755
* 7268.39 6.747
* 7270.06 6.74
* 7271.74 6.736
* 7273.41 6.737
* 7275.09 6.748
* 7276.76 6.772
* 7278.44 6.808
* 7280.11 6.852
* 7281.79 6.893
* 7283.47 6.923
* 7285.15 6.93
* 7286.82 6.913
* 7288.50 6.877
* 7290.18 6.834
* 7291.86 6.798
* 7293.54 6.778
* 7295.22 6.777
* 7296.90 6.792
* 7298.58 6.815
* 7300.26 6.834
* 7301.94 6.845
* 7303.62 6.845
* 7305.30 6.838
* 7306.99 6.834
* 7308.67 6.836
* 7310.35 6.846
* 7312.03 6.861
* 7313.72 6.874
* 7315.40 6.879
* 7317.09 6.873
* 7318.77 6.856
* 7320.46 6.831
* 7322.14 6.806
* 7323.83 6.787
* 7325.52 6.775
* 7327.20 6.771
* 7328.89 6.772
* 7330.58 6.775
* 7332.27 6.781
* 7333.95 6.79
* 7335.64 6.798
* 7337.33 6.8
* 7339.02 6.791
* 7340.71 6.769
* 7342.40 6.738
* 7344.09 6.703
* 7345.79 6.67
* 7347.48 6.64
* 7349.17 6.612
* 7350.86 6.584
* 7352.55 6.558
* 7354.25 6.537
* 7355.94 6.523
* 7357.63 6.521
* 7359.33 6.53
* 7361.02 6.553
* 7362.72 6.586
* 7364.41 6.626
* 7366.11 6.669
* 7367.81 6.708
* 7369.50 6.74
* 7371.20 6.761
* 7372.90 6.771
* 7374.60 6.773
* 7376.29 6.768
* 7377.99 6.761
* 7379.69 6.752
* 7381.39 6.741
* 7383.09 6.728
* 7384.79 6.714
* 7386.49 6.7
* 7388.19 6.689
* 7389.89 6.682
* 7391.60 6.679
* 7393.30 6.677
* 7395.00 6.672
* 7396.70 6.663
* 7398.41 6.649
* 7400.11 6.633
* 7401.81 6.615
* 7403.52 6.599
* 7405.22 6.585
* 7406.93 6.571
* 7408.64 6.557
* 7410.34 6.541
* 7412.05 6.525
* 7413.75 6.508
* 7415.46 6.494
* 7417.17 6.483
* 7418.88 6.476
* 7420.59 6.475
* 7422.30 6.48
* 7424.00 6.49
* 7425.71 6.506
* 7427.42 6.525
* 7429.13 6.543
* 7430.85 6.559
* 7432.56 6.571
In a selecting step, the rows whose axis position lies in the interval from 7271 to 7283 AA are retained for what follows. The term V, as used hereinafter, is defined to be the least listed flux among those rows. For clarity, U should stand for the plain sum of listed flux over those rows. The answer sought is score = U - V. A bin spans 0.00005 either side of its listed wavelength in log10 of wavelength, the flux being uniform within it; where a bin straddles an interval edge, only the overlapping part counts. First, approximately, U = 47.5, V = 6.736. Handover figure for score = 40.8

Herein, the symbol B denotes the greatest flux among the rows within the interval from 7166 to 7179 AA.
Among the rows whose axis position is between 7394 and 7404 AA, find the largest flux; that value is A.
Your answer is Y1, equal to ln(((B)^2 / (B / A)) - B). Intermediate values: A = 6.672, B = 6.945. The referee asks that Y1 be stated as 3.67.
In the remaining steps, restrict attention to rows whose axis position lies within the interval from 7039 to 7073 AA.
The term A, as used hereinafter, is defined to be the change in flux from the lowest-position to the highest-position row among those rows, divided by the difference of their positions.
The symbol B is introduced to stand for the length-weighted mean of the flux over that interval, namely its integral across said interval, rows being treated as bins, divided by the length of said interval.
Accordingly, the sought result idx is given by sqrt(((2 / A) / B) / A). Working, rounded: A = 0.0001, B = 7.11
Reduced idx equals 8615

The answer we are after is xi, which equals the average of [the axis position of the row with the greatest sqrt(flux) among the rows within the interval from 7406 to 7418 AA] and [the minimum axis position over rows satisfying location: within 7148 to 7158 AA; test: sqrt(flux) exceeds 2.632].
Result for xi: 7279.6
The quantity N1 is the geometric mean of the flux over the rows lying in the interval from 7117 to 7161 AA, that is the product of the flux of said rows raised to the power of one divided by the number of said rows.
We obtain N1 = 6.90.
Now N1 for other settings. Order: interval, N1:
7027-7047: 7.14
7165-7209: 6.94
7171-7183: 6.87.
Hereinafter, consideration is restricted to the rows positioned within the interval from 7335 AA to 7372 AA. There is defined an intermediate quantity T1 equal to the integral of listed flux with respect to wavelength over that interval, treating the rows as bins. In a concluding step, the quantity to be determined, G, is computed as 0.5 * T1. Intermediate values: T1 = 246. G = 123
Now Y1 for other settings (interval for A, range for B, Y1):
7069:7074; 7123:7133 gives 3.74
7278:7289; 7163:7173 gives 3.72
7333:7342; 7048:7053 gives 3.72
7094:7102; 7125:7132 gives 3.75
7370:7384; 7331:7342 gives 3.67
